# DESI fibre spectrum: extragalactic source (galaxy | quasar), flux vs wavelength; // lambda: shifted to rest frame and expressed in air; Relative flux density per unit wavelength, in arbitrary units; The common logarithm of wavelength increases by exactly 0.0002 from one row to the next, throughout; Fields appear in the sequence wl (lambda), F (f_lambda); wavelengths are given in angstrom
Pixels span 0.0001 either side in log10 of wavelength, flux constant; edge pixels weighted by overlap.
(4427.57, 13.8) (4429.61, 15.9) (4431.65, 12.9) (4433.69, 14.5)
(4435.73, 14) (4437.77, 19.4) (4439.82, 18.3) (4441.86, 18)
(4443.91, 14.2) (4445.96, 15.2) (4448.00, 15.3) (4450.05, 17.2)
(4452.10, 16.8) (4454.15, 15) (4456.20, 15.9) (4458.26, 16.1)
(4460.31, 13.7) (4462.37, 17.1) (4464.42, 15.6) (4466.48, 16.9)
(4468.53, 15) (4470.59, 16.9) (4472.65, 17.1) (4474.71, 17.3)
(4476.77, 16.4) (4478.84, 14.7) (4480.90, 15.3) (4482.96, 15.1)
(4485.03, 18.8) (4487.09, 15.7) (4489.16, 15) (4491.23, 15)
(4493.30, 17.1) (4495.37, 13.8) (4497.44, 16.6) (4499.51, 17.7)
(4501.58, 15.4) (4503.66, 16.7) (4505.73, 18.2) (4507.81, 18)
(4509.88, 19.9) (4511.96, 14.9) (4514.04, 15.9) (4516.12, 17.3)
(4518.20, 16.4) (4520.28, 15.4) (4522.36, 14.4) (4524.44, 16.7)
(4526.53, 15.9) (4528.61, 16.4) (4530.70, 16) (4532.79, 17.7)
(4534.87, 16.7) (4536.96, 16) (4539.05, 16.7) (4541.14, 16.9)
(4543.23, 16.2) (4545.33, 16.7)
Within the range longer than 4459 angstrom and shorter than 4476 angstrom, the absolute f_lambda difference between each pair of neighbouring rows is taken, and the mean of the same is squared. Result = 2.21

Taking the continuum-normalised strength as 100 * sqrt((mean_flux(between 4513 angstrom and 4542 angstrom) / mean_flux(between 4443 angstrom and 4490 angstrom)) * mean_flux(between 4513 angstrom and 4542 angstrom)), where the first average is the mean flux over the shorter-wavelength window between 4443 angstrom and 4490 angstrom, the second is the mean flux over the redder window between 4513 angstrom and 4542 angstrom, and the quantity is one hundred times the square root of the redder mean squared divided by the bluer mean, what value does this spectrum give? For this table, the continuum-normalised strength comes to 409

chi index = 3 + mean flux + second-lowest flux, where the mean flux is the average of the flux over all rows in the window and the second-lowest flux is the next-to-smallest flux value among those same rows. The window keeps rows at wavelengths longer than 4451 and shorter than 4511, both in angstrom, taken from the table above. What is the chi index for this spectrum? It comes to 33.1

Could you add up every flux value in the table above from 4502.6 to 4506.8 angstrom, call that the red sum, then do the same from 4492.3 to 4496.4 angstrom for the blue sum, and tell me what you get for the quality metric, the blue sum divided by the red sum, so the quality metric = 0.89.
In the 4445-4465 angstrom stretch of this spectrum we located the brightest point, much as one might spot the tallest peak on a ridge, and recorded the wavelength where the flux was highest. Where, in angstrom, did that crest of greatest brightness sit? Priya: 4450.05 angstrom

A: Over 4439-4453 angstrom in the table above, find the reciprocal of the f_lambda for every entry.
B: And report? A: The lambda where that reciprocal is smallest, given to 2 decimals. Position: 4439.82 angstrom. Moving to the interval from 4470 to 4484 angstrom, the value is 4474.71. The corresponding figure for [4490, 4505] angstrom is 4499.51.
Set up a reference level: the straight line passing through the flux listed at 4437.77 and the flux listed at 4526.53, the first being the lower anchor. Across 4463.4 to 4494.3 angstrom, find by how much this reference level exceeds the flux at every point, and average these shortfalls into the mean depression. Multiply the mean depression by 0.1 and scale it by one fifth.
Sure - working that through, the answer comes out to 0.033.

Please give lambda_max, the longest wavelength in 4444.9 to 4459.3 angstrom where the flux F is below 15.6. 4454.15 angstrom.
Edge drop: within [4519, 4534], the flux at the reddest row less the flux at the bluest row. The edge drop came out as 2.3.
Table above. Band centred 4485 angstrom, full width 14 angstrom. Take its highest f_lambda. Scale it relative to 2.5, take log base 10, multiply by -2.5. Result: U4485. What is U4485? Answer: -2.19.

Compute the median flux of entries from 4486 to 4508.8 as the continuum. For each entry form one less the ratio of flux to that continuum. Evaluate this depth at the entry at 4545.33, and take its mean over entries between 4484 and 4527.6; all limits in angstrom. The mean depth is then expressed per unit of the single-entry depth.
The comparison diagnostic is -1.81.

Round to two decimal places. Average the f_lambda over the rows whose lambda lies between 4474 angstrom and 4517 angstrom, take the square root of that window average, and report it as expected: 4.05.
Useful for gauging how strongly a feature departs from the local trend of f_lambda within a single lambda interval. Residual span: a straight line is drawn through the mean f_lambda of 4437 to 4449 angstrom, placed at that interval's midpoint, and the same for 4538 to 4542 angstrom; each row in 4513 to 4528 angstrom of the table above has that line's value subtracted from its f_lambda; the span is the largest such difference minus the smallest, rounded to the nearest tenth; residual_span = 2.9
